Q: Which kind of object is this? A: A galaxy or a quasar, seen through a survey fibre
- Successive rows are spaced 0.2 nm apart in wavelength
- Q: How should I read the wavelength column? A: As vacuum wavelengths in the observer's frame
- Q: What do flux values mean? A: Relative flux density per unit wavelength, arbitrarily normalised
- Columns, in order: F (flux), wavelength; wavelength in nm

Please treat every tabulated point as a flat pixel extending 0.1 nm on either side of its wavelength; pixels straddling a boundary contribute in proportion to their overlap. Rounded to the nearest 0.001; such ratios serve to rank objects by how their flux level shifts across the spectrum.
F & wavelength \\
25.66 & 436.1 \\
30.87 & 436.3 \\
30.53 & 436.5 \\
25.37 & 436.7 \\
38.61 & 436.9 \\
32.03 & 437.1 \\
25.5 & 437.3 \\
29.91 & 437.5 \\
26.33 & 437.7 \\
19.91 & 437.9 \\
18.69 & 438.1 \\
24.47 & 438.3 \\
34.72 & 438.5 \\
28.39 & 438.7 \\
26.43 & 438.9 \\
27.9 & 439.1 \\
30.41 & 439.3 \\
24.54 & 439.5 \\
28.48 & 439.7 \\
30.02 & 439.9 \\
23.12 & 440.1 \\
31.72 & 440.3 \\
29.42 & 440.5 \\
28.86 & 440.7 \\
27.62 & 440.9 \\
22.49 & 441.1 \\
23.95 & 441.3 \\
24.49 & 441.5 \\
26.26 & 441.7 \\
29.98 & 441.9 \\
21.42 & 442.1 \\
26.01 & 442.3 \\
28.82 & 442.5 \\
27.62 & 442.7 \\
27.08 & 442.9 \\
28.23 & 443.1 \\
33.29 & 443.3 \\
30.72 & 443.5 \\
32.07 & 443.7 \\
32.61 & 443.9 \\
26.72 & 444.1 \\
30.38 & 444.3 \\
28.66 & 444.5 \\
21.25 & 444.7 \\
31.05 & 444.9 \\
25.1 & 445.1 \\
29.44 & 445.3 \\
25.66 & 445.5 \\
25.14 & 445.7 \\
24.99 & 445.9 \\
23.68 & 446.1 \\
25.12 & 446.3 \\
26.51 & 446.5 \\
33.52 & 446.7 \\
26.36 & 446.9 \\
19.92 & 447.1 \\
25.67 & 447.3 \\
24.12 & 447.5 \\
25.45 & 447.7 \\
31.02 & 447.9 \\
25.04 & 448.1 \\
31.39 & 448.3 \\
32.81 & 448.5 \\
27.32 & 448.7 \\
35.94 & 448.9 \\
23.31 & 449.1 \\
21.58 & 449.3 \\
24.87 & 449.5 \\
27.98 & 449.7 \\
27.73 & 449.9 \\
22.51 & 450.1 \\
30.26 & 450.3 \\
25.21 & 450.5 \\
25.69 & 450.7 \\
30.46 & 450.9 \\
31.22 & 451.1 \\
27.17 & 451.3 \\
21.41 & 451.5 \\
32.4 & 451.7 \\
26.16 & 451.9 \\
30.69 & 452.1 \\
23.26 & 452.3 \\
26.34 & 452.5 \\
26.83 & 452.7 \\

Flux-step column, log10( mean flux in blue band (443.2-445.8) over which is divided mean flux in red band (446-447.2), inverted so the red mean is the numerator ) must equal -0.044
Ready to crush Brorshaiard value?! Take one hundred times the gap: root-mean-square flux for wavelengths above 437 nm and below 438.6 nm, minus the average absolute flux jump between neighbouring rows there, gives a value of 2150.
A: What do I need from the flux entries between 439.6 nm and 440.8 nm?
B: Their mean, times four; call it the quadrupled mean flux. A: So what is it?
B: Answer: 114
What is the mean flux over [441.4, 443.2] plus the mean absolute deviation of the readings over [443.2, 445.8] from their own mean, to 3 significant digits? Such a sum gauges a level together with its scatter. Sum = 29.6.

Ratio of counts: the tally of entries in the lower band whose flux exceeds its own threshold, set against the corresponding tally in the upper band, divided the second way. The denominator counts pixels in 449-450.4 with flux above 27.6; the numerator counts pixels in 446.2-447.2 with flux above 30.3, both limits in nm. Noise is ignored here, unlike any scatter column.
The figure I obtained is 0.3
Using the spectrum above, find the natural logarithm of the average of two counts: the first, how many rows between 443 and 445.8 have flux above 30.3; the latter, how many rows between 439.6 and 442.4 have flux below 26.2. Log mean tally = 1.79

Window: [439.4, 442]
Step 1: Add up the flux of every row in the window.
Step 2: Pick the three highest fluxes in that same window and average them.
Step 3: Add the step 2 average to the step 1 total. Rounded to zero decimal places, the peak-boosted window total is 382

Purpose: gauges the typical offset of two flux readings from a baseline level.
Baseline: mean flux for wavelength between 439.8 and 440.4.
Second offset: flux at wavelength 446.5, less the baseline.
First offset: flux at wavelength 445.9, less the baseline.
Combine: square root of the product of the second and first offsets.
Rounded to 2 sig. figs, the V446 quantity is 2.4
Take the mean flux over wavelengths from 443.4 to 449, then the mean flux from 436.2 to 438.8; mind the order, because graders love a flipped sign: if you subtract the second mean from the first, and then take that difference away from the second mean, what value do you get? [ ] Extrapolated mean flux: 28.4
